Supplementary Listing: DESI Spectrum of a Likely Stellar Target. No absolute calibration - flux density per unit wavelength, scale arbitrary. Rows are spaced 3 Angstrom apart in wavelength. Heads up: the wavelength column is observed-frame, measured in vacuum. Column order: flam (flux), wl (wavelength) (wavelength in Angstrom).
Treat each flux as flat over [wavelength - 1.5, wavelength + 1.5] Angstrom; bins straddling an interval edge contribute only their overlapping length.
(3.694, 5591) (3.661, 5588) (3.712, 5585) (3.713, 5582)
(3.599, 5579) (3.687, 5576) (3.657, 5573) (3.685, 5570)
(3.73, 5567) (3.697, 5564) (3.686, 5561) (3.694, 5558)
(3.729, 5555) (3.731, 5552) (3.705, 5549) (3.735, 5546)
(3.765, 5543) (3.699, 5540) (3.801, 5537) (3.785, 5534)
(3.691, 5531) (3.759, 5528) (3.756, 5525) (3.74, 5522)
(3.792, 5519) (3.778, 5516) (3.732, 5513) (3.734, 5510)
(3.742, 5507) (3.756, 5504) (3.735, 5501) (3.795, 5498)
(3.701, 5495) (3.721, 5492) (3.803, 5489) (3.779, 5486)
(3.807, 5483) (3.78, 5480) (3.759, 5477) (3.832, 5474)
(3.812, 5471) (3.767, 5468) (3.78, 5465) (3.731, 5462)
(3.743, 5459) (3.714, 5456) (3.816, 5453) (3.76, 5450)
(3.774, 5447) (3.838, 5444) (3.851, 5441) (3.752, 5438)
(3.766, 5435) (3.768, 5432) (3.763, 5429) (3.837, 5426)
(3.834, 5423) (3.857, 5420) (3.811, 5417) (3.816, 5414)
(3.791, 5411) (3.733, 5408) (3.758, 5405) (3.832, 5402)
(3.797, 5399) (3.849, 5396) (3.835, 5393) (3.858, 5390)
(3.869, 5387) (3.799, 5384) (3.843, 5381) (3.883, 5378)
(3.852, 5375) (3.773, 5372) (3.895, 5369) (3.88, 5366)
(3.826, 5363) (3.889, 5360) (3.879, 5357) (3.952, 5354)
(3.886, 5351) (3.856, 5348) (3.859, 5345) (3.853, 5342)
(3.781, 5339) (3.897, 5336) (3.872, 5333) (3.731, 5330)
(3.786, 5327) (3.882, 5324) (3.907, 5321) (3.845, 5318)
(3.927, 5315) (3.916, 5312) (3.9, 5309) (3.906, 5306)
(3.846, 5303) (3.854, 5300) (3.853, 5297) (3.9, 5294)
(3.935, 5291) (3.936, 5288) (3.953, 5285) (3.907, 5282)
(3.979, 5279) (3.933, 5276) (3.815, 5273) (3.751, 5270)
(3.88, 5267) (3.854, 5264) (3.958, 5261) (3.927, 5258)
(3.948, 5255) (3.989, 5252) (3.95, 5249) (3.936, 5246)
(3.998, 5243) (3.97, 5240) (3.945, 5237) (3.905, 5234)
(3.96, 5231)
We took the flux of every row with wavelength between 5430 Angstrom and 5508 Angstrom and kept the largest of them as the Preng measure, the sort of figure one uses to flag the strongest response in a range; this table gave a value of 3.851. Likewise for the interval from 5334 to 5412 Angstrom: 3.952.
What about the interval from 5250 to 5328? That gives 3.989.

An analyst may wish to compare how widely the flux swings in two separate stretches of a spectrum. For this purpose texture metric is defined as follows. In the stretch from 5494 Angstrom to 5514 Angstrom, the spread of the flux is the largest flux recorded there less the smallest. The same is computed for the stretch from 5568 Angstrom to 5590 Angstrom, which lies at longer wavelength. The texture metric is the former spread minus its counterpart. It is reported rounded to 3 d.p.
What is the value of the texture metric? -0.020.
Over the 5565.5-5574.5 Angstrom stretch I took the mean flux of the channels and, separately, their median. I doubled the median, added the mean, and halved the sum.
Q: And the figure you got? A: 5.53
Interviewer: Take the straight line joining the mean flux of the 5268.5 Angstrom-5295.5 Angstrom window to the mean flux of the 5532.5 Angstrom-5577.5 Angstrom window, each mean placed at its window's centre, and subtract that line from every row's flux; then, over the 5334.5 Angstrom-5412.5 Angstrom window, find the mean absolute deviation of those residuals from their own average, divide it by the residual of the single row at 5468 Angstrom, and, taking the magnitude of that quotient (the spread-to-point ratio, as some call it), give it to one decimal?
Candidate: 3.4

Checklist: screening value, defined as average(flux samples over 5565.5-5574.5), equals 3.69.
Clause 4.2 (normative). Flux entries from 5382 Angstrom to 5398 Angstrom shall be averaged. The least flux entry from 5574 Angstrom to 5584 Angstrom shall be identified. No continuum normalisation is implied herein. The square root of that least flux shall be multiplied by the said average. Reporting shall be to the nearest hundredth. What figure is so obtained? 7.29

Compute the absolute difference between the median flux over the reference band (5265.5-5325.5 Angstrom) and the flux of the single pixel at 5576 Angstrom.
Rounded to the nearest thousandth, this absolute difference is 0.216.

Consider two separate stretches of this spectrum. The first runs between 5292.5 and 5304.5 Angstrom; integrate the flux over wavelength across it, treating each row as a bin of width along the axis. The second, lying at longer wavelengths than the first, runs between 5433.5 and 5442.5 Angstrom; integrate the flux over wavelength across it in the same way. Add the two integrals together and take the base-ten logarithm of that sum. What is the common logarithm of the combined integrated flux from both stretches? 1.91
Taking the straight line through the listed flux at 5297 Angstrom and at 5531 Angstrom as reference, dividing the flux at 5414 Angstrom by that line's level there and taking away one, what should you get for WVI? 0.0117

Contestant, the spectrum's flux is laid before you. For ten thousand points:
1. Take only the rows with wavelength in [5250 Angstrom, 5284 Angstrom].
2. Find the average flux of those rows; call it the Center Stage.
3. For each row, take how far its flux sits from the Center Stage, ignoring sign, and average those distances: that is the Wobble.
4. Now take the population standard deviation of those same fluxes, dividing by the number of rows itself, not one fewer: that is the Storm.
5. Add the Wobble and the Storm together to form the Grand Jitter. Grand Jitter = 0.127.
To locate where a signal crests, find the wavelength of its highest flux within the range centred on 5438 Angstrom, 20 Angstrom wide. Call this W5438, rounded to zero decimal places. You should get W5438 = 5441 Angstrom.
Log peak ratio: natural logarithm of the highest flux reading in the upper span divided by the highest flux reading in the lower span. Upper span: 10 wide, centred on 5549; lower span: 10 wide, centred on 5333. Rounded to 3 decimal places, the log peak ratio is -0.042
